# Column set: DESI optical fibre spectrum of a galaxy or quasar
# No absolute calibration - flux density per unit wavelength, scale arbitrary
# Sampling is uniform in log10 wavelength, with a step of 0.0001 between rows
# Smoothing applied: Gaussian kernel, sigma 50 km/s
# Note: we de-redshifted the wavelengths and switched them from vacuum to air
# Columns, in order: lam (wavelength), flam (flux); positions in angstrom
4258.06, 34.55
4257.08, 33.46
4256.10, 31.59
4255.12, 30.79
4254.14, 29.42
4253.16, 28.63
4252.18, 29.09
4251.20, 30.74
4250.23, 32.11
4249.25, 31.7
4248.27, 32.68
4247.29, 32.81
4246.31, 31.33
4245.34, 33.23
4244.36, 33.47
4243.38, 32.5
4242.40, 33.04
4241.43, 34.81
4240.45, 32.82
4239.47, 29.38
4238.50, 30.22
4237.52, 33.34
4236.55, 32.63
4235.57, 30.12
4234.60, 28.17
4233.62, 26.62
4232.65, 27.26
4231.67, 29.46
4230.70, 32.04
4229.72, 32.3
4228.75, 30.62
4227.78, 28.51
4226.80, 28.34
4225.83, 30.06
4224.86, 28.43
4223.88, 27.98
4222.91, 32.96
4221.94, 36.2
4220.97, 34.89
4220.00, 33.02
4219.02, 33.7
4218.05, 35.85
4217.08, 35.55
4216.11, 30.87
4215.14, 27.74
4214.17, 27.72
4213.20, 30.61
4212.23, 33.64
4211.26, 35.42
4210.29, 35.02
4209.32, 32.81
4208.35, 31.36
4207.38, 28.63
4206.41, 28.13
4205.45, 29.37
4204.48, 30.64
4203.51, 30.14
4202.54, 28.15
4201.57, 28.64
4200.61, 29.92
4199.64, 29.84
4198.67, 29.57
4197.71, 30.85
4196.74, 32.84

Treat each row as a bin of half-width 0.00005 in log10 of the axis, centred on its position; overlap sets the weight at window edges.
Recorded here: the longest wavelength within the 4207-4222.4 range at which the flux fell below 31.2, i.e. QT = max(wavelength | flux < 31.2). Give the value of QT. 4216.11 angstrom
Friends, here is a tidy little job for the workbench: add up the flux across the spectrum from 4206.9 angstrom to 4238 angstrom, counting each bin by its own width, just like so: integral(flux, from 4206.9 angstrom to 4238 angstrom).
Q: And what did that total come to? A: 974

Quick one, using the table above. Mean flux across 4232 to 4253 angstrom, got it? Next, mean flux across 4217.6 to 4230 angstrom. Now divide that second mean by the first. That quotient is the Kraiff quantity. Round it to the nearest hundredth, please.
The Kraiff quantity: 1.01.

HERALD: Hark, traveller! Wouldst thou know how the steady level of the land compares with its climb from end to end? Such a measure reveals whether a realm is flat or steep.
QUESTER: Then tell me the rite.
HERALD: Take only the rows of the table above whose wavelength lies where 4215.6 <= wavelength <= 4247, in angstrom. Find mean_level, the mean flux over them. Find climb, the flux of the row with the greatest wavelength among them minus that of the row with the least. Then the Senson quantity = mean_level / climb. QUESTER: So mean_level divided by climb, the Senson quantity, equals 69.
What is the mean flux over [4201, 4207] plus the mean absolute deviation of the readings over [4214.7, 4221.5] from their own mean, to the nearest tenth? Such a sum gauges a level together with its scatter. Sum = 31.4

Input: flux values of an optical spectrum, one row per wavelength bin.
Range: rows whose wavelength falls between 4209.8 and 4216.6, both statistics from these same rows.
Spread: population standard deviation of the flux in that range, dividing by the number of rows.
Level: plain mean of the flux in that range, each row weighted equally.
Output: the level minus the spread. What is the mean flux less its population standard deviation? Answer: 28.6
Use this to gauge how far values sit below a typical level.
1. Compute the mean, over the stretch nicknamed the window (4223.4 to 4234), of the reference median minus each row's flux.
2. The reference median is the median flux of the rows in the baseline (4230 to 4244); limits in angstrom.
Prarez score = 1.9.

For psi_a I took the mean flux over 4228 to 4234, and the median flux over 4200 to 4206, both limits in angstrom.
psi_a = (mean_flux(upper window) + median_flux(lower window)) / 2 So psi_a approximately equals 29.7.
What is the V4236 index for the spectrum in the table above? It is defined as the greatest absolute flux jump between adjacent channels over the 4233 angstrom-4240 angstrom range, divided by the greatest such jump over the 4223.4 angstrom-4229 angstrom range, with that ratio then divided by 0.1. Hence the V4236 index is 15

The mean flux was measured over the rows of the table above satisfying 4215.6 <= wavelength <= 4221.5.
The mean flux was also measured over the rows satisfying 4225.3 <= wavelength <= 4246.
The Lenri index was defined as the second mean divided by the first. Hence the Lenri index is 0.91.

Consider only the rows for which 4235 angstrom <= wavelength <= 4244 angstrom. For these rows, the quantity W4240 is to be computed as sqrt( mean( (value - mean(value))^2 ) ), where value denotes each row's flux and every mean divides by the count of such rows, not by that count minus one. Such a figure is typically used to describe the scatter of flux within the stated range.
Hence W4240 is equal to 1.69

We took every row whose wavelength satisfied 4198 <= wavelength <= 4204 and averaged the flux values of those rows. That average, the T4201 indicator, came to 29.4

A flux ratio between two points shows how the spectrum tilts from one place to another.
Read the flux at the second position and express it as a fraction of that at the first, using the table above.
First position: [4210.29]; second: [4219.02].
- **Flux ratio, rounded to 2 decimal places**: 0.96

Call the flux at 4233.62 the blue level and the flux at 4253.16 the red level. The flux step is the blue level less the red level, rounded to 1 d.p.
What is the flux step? -2.0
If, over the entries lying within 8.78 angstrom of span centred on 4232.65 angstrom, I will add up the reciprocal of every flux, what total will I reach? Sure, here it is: 0.302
